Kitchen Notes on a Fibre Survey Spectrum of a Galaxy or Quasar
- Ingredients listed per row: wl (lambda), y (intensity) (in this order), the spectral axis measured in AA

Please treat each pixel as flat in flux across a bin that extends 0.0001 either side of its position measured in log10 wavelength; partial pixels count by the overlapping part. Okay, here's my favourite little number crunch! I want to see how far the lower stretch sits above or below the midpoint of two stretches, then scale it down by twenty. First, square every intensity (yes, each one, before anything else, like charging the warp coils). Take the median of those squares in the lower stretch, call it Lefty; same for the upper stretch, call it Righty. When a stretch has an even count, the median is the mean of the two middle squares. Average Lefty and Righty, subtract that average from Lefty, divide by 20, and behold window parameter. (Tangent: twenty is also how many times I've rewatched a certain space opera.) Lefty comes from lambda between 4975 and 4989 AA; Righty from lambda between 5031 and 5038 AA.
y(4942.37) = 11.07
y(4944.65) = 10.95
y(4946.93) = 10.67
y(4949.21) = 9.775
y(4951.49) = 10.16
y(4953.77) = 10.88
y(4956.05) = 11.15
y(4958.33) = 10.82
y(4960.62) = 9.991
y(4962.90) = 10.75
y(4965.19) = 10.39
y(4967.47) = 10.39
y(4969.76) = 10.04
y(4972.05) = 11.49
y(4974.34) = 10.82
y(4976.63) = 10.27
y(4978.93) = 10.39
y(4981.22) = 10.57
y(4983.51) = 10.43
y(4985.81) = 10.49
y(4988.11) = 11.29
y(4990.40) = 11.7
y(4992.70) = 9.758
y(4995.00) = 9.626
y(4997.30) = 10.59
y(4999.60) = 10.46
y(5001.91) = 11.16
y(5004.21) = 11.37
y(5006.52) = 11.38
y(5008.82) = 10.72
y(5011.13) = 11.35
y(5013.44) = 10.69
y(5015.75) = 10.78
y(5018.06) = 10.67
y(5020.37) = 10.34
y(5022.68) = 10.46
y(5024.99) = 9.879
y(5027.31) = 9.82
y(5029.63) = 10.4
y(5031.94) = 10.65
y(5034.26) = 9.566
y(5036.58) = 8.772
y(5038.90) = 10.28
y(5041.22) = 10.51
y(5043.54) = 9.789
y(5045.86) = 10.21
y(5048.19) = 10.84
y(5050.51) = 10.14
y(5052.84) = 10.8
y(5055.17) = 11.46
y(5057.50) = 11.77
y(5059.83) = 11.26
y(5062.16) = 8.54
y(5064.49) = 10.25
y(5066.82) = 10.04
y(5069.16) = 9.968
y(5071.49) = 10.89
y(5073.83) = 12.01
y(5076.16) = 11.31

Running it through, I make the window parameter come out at 0.4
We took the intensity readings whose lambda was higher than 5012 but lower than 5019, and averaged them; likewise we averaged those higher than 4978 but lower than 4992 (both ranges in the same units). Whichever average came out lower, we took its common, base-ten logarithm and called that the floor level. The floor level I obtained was 1.03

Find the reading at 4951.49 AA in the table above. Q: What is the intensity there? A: 10.16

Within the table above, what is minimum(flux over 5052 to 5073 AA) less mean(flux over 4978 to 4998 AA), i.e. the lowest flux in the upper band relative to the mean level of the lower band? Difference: -2.00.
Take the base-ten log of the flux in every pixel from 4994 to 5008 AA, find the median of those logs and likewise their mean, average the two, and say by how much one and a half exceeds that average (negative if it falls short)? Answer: 0.466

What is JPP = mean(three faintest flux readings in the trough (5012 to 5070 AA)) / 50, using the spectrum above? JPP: 0.179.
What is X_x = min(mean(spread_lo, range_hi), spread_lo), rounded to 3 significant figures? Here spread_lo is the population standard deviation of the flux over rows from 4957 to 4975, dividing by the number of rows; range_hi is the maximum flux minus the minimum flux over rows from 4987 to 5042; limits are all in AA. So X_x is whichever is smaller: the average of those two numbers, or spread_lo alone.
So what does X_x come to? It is 0.459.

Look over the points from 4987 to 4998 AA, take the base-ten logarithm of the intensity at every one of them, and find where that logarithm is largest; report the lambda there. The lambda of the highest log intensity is 4990.40 AA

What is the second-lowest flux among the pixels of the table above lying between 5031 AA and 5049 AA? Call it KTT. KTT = 9.566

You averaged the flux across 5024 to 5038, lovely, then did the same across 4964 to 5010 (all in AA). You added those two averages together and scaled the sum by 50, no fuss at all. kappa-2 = 1026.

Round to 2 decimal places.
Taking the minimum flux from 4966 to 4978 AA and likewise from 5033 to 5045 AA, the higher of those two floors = 10.04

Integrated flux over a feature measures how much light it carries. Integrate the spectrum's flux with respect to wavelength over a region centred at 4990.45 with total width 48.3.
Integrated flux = 517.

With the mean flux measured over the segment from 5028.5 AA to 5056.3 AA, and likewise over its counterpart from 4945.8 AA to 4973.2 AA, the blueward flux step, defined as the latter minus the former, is 0.26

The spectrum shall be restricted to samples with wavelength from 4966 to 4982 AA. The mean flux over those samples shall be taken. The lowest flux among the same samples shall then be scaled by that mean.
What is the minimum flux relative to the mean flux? 0.950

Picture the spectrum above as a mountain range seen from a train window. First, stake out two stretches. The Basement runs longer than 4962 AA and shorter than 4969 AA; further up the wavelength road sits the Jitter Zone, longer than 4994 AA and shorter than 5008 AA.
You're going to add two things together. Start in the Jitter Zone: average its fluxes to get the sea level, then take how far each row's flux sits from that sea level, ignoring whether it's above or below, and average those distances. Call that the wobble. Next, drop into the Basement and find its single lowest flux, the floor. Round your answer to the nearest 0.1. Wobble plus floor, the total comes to 10.9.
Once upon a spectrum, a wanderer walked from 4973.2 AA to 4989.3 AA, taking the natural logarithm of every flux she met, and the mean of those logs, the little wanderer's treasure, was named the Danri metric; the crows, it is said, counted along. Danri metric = 2.36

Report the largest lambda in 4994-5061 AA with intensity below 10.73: 5050.51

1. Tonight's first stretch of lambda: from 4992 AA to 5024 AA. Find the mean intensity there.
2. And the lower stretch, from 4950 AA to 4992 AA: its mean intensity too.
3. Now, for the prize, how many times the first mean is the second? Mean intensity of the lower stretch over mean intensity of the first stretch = 1.00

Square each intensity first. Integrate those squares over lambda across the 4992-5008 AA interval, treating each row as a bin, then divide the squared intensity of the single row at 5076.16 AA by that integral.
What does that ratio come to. 0.070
